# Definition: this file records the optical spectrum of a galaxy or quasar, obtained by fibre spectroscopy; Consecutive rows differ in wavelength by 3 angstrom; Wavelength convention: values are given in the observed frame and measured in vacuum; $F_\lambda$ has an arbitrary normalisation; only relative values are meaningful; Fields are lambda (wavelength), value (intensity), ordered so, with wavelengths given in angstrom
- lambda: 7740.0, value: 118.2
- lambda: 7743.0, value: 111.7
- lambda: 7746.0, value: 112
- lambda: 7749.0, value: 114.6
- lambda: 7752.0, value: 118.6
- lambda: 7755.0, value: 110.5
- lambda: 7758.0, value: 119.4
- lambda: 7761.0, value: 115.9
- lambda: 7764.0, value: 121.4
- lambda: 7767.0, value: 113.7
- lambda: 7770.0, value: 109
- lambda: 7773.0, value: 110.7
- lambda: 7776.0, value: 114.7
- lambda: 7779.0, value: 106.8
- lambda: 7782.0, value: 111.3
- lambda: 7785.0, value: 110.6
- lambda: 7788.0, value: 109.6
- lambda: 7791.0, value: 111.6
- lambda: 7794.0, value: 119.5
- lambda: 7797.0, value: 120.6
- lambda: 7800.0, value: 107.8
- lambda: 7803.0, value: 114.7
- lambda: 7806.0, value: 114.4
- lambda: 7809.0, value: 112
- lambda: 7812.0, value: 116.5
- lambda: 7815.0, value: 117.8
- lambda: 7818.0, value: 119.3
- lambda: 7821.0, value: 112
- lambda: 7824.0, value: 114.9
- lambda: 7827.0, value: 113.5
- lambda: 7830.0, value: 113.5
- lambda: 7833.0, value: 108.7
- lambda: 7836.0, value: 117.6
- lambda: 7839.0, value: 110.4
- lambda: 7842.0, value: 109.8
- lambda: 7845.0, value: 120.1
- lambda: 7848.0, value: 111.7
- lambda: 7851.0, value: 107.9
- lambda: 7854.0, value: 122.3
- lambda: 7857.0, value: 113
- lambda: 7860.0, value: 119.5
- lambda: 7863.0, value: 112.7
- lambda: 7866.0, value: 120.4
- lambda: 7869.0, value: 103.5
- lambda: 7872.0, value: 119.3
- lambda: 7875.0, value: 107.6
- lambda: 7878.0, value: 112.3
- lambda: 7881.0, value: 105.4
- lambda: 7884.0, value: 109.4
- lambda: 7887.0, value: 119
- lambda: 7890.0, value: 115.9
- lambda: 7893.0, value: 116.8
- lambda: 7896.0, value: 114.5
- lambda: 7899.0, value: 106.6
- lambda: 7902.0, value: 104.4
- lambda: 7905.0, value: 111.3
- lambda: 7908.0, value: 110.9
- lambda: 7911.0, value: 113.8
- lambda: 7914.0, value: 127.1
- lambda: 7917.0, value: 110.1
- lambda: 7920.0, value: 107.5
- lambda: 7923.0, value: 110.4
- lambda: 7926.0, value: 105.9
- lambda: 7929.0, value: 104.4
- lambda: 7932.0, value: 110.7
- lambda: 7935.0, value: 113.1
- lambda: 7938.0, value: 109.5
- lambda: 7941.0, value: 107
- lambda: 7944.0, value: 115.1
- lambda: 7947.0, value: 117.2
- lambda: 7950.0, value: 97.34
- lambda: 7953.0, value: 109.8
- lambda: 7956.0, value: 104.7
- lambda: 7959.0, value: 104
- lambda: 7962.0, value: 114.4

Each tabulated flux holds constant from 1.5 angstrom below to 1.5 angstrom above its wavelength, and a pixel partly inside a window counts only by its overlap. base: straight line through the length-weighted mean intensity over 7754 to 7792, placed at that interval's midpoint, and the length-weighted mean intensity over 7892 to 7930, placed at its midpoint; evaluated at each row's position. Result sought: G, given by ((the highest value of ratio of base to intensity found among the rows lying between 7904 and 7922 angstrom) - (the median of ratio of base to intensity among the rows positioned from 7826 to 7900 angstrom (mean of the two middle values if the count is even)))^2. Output 0.002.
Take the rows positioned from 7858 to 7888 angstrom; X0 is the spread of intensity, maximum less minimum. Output 17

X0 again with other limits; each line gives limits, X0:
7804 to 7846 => 11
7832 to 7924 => 24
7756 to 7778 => 12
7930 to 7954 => 20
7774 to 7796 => 13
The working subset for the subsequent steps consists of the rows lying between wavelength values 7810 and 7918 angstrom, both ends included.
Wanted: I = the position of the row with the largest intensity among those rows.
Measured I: 7914.0 angstrom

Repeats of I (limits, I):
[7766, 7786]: 7776.0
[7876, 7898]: 7887.0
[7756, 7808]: 7764.0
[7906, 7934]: 7914.0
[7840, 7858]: 7854.0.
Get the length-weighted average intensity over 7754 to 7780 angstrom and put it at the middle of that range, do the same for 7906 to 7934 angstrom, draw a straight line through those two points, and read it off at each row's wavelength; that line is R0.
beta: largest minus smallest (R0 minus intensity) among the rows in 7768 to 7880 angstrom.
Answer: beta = 19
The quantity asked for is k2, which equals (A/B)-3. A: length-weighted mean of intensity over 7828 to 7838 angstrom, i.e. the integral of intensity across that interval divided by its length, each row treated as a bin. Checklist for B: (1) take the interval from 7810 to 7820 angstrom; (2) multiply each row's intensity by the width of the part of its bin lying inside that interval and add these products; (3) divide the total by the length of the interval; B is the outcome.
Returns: -2.04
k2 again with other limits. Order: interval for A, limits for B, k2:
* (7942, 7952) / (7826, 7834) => -2.02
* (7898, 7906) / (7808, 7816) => -2.07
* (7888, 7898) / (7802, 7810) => -1.99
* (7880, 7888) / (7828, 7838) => -2.02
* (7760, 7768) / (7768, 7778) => -1.95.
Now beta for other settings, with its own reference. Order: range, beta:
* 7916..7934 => 6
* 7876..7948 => 23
